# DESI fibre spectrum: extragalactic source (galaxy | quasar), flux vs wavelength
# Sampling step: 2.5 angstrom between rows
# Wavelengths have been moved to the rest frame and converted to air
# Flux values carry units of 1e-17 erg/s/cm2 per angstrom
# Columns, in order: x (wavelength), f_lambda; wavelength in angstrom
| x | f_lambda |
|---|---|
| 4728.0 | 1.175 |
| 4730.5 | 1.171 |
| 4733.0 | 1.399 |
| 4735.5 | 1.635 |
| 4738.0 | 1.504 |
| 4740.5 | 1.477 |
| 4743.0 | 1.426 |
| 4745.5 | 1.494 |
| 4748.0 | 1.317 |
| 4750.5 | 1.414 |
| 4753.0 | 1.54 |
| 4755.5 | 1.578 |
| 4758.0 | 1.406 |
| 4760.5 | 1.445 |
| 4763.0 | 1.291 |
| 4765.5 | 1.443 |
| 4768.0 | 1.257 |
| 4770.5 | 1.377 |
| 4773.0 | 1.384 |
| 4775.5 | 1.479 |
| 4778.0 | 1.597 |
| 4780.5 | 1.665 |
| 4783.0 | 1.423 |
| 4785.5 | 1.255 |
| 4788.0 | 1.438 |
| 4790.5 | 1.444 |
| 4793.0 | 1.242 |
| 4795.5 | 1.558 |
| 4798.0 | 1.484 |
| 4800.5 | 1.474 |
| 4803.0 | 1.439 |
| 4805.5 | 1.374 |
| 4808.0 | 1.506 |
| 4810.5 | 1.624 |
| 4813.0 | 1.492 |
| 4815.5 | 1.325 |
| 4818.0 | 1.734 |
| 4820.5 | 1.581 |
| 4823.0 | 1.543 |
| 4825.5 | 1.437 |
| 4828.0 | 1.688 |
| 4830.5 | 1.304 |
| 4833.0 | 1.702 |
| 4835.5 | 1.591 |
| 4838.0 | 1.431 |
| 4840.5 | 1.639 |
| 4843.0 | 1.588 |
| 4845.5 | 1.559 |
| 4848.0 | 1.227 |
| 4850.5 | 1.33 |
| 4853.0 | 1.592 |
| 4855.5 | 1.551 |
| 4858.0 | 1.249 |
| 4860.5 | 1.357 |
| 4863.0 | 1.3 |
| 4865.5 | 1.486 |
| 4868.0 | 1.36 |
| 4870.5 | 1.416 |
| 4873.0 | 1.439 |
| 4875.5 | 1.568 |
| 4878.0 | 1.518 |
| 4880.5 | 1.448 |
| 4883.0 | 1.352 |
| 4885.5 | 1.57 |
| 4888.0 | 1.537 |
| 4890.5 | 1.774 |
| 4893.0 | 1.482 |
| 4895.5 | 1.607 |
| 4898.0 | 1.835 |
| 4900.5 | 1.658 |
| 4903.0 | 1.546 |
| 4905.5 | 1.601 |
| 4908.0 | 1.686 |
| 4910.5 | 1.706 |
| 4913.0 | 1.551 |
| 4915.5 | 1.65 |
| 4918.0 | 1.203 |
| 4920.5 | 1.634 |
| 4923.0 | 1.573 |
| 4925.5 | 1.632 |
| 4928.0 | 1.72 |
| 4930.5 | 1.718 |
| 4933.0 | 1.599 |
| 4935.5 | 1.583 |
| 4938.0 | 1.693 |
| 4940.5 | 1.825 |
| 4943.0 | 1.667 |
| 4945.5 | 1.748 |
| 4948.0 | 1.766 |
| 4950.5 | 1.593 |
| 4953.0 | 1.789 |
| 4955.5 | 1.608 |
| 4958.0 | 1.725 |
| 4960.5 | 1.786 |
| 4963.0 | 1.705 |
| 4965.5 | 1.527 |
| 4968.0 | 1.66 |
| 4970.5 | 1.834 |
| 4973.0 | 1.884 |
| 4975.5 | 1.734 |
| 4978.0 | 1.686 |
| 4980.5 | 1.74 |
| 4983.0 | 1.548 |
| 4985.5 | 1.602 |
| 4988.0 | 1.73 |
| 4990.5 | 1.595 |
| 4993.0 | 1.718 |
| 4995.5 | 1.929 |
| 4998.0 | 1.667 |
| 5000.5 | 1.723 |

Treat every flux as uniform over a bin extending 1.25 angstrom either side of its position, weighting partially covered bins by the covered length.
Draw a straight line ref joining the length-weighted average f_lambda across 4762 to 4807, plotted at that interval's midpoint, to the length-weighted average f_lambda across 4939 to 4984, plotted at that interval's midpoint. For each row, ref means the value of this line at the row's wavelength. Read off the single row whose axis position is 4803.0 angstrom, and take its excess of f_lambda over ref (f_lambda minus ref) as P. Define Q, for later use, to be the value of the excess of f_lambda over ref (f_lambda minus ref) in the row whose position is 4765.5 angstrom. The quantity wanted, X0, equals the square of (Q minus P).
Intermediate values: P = -0.016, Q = 0.05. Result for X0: 0.004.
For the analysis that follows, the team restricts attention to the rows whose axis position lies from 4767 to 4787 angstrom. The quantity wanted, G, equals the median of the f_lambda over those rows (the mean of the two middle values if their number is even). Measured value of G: 1.40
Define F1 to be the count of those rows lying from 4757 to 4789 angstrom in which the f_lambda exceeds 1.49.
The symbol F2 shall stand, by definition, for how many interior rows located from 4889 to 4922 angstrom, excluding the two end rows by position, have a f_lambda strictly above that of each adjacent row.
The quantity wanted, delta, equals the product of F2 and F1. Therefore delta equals 6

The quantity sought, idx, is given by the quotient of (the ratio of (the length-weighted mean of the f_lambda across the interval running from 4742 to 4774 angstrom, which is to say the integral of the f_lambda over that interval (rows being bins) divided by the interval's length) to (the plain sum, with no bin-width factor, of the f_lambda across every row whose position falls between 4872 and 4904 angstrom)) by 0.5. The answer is 0.14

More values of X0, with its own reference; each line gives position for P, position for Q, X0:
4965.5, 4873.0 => 0.004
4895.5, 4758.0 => 0.001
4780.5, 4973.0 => 0.009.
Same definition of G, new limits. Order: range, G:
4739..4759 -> 1.45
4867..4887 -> 1.44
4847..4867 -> 1.34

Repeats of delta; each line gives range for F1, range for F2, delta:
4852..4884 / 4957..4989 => 12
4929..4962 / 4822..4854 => 39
